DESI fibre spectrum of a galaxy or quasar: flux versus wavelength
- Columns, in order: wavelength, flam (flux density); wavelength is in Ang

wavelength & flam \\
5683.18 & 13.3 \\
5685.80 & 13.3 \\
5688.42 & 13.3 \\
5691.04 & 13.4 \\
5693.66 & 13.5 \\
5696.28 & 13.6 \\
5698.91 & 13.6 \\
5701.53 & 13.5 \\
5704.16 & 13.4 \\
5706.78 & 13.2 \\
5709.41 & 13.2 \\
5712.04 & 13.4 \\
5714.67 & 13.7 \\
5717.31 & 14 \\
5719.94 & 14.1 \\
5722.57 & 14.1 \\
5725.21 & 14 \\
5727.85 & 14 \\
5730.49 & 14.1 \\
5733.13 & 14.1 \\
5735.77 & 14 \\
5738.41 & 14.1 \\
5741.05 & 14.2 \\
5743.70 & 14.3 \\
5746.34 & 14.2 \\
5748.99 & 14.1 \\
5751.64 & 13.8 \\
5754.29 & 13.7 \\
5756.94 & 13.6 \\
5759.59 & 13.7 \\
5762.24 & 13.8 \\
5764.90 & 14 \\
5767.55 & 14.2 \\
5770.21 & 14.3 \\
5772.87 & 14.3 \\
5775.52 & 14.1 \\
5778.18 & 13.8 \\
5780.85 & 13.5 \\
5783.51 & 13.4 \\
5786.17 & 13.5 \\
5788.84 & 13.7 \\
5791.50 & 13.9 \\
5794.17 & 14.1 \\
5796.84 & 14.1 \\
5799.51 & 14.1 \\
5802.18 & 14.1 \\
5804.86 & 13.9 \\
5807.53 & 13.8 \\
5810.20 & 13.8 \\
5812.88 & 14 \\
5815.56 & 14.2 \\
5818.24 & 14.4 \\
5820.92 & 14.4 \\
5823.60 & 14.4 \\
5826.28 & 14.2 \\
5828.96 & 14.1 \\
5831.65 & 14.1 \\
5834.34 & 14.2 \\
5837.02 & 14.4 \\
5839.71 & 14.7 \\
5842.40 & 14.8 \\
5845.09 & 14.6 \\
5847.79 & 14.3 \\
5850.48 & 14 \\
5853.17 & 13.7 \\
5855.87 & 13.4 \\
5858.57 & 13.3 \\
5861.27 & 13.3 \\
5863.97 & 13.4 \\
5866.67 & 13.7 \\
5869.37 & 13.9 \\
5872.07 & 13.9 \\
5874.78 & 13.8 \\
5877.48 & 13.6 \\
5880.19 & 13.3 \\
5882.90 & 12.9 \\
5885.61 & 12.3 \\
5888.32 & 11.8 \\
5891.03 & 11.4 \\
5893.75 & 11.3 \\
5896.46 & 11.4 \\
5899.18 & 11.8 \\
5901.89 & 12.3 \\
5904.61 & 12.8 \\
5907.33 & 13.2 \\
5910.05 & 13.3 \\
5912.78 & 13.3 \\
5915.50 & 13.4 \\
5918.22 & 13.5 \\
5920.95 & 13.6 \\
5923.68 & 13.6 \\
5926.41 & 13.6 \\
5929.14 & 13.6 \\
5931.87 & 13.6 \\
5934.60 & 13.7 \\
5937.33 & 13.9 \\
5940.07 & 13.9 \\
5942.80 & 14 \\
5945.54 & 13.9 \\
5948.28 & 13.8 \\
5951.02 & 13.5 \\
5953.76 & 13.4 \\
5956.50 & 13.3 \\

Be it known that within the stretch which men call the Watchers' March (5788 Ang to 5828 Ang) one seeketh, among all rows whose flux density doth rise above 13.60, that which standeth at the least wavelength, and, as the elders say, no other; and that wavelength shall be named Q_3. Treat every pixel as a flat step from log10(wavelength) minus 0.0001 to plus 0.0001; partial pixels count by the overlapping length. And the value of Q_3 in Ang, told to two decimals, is 5788.84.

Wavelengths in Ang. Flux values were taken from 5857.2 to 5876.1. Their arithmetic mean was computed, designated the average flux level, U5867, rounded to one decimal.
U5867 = 13.6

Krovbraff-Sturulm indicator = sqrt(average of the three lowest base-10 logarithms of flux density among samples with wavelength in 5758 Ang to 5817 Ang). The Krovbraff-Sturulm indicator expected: 1.06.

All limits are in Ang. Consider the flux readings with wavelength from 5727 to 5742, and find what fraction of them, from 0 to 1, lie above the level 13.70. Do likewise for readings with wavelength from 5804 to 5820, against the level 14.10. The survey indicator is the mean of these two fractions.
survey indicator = 0.67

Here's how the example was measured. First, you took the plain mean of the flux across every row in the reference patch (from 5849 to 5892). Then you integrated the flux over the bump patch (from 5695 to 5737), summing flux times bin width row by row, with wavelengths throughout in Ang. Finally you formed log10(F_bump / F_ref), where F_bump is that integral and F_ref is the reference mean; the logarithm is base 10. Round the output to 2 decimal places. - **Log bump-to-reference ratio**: 1.64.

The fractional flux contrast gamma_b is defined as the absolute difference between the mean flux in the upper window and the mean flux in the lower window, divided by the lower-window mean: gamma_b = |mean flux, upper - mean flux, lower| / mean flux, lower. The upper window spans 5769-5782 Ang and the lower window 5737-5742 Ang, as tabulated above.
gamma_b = 0.01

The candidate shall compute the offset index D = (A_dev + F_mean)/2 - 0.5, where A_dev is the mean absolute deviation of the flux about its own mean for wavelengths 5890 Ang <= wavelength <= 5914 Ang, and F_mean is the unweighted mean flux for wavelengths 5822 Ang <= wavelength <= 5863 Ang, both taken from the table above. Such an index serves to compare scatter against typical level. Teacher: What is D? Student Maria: 6.92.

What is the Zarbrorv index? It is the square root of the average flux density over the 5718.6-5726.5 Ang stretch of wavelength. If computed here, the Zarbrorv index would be 3.75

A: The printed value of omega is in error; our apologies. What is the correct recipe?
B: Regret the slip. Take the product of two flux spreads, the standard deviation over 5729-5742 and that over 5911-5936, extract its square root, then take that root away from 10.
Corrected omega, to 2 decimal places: 9.91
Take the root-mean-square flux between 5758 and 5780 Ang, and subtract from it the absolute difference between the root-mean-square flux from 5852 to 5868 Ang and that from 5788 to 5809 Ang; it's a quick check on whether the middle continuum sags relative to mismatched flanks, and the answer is 13.5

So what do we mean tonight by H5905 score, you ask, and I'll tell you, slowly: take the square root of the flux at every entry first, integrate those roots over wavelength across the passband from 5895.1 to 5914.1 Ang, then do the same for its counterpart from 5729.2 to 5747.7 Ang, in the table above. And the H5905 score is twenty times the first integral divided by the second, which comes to 19.4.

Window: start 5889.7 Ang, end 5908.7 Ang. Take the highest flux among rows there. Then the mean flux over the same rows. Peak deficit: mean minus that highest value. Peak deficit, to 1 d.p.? -1.2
